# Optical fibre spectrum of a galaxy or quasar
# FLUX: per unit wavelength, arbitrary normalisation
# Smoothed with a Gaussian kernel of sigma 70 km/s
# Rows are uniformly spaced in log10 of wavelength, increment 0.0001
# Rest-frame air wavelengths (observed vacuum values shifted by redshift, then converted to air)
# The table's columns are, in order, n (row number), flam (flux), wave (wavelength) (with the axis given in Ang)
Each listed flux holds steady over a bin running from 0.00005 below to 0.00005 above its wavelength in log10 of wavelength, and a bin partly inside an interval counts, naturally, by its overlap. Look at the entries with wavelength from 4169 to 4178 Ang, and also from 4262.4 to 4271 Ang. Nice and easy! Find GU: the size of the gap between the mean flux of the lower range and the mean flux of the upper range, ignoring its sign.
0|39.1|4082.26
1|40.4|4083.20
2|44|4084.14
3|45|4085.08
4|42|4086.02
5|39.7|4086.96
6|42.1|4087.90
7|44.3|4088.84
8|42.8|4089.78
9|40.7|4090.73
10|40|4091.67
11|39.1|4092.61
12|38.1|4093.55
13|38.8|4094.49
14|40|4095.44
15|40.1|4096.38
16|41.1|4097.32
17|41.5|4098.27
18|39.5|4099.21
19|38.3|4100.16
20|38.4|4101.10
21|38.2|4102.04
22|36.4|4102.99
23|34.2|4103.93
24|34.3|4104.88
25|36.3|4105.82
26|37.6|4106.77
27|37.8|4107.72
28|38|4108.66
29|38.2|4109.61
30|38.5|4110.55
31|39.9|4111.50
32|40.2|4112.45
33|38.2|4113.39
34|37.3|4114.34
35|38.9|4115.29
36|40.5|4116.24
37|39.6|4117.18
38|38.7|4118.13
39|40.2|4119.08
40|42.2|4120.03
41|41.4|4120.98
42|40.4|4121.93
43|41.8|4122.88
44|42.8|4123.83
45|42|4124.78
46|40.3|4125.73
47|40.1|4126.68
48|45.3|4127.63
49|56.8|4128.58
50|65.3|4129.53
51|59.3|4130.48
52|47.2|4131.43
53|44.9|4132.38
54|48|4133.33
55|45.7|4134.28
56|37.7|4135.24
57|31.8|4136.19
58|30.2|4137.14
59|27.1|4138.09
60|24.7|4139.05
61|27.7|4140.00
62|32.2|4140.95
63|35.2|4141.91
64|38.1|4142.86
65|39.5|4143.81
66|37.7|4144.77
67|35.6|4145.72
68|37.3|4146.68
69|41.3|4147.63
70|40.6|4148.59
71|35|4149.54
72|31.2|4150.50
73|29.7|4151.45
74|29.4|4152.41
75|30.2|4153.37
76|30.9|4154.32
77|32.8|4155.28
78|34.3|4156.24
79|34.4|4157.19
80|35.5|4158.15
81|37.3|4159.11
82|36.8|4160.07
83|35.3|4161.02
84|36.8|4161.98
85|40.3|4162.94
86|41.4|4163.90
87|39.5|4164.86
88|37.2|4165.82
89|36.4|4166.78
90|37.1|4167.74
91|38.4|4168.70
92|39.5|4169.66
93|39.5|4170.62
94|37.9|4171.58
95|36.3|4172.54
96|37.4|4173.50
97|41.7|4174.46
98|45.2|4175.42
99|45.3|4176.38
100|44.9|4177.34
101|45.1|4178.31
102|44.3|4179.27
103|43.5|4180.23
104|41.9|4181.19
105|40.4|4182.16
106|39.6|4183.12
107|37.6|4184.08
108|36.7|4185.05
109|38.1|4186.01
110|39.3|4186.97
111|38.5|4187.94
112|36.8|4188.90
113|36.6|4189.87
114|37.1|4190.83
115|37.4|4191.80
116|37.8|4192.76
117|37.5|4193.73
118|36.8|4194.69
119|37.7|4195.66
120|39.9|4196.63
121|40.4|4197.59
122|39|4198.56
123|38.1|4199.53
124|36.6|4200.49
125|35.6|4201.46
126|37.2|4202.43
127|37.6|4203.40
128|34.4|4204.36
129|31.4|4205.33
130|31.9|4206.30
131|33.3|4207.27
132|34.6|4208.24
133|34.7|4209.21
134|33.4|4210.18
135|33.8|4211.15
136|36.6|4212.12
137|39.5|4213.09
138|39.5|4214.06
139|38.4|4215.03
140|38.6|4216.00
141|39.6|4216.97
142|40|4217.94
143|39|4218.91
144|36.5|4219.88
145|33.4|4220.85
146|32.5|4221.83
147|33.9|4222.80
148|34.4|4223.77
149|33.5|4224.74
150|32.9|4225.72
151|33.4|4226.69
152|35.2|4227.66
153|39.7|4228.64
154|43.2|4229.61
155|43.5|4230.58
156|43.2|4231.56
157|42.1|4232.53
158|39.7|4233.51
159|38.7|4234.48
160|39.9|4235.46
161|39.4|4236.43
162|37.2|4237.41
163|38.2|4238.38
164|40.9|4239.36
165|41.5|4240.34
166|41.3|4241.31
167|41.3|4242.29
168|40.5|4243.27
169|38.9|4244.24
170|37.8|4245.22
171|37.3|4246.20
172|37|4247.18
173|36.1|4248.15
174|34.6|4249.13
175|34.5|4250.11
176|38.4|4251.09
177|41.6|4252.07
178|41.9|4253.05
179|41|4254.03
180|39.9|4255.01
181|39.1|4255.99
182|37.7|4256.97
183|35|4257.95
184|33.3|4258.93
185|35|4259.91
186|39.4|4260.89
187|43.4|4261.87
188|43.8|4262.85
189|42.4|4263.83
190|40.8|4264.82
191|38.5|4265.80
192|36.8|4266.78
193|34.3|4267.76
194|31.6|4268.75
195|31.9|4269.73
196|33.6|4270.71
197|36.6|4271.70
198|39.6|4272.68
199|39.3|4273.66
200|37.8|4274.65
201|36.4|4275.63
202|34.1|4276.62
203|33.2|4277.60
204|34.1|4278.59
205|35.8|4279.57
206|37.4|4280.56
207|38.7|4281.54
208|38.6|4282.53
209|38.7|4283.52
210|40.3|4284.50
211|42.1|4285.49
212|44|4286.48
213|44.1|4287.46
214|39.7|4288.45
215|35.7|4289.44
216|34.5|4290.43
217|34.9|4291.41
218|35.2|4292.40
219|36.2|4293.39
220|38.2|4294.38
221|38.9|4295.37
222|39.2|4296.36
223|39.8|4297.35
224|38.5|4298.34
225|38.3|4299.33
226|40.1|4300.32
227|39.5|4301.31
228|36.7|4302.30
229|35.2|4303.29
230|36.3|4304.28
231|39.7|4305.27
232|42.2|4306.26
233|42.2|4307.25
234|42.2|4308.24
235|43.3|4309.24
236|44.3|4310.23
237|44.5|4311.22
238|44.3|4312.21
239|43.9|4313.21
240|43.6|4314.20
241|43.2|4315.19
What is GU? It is 3.8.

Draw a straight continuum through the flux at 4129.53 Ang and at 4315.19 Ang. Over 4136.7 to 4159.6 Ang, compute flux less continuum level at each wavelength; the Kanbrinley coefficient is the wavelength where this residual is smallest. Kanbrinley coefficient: 4139.05 Ang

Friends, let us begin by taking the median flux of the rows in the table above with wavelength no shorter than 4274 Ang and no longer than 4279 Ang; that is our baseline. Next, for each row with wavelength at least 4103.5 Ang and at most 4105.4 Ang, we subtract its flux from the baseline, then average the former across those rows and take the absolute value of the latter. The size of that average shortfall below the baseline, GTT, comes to 0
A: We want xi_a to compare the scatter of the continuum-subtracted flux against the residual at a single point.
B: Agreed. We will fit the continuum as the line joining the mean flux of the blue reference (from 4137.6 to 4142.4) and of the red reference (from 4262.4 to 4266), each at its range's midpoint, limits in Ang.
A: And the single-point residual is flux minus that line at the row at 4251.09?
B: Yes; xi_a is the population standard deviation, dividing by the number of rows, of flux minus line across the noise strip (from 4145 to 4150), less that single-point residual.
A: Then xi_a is 4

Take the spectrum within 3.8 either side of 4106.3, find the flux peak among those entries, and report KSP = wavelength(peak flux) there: 4109.61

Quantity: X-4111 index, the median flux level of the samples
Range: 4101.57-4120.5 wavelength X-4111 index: 38.2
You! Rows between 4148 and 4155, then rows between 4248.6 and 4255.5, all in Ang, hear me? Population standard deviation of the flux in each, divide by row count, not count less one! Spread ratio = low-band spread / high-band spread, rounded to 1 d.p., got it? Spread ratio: 1.3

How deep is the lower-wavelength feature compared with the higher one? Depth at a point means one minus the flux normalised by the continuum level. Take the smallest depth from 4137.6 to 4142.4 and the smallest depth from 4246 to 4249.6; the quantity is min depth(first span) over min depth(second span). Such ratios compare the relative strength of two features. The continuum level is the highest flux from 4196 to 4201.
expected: 1.7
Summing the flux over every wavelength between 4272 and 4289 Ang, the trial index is 654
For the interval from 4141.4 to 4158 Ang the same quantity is 593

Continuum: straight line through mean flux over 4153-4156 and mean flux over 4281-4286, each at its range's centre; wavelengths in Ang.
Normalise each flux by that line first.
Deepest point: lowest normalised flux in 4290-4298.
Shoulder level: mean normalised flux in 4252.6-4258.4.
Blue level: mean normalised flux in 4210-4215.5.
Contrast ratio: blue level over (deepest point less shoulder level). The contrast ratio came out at -6.1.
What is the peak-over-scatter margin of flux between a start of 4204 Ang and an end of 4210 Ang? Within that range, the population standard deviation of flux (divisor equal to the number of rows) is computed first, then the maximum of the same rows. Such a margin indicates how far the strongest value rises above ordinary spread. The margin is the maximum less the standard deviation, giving 33.4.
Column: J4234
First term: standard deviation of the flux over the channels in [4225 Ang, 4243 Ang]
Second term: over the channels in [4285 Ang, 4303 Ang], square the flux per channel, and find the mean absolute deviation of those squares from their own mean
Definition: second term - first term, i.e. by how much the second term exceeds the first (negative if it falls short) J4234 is 166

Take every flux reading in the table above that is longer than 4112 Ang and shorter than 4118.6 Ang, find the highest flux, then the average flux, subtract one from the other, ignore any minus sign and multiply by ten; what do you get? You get 14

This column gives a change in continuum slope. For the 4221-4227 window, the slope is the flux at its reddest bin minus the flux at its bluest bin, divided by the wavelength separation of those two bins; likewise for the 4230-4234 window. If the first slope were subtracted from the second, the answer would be -1.5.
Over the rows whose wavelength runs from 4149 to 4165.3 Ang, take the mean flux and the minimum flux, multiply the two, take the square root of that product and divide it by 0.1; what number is 320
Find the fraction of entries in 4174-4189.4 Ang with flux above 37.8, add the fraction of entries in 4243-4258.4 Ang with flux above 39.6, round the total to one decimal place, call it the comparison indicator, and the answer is 1.1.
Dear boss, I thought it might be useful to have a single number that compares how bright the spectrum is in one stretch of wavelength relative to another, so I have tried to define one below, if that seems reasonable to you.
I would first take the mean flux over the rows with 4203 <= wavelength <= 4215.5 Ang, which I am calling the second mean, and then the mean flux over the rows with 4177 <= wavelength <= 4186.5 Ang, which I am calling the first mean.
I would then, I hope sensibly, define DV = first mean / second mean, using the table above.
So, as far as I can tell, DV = 1.17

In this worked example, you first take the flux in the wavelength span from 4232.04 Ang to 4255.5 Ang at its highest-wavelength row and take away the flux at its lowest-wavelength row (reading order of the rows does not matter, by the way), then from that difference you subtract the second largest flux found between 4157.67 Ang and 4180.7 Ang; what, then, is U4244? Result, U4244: -47.4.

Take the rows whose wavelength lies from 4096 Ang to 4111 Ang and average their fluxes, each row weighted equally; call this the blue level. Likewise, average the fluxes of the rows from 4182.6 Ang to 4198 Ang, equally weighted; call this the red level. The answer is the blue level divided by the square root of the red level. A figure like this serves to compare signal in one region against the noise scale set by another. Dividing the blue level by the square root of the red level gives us 6.17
